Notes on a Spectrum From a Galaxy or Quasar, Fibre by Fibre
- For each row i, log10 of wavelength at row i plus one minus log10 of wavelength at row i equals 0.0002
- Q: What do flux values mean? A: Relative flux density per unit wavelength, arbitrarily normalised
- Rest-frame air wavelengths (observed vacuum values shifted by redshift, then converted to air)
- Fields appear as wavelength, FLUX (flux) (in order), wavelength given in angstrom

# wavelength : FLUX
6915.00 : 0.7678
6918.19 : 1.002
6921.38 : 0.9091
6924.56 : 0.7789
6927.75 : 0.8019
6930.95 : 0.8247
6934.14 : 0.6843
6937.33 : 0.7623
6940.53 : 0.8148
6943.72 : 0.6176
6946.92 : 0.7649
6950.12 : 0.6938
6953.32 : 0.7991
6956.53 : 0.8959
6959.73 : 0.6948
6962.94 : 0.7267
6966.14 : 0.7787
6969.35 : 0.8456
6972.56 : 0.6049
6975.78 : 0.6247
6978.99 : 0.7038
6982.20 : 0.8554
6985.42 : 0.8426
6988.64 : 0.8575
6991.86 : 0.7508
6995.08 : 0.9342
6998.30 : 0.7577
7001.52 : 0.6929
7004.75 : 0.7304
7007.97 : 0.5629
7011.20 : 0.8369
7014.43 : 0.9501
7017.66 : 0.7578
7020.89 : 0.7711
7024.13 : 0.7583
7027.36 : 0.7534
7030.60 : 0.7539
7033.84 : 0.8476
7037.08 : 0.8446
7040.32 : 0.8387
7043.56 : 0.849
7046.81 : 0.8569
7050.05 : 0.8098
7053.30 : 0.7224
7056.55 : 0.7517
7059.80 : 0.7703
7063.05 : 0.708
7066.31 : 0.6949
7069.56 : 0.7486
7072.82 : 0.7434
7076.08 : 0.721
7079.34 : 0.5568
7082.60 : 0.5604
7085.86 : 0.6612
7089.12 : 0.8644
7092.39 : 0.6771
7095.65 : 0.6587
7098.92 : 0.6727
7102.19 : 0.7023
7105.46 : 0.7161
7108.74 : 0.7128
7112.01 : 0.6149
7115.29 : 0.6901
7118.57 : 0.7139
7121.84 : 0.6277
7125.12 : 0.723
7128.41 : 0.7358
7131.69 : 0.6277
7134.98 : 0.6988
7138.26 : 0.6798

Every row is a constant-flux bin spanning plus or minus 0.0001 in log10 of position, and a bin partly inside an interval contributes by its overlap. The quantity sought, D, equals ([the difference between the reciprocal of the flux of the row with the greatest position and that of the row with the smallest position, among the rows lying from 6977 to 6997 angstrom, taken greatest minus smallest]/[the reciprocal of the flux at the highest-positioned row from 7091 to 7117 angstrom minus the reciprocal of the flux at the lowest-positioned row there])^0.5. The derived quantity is 3.5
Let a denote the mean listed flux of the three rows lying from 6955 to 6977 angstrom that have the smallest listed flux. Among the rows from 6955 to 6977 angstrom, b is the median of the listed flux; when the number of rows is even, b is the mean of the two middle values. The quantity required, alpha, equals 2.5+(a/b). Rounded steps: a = 0.641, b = 0.727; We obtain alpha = 3.38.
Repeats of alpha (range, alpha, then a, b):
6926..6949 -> 3.40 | 0.688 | 0.765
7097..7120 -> 3.44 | 0.659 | 0.702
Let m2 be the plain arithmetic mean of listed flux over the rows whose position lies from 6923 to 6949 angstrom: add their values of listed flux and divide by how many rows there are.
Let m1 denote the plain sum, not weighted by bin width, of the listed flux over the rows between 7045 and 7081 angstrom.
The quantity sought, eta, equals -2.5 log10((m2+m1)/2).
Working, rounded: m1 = 8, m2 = 0.756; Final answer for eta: -1.61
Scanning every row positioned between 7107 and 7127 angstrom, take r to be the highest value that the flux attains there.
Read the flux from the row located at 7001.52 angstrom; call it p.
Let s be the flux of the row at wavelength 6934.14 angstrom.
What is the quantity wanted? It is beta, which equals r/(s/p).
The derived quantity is 0.7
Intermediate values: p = 0.6929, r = 0.723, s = 0.6843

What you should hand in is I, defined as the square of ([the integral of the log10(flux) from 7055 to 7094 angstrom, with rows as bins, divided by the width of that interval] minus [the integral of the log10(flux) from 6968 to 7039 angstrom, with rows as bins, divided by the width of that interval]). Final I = 0.002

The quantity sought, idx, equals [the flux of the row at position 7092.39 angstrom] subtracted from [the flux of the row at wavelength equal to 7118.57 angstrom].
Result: 0.04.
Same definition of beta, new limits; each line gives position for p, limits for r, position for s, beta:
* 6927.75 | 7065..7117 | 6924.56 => 0.9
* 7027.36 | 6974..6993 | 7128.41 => 0.9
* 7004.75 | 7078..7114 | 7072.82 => 0.8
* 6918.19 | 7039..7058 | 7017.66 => 1.1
